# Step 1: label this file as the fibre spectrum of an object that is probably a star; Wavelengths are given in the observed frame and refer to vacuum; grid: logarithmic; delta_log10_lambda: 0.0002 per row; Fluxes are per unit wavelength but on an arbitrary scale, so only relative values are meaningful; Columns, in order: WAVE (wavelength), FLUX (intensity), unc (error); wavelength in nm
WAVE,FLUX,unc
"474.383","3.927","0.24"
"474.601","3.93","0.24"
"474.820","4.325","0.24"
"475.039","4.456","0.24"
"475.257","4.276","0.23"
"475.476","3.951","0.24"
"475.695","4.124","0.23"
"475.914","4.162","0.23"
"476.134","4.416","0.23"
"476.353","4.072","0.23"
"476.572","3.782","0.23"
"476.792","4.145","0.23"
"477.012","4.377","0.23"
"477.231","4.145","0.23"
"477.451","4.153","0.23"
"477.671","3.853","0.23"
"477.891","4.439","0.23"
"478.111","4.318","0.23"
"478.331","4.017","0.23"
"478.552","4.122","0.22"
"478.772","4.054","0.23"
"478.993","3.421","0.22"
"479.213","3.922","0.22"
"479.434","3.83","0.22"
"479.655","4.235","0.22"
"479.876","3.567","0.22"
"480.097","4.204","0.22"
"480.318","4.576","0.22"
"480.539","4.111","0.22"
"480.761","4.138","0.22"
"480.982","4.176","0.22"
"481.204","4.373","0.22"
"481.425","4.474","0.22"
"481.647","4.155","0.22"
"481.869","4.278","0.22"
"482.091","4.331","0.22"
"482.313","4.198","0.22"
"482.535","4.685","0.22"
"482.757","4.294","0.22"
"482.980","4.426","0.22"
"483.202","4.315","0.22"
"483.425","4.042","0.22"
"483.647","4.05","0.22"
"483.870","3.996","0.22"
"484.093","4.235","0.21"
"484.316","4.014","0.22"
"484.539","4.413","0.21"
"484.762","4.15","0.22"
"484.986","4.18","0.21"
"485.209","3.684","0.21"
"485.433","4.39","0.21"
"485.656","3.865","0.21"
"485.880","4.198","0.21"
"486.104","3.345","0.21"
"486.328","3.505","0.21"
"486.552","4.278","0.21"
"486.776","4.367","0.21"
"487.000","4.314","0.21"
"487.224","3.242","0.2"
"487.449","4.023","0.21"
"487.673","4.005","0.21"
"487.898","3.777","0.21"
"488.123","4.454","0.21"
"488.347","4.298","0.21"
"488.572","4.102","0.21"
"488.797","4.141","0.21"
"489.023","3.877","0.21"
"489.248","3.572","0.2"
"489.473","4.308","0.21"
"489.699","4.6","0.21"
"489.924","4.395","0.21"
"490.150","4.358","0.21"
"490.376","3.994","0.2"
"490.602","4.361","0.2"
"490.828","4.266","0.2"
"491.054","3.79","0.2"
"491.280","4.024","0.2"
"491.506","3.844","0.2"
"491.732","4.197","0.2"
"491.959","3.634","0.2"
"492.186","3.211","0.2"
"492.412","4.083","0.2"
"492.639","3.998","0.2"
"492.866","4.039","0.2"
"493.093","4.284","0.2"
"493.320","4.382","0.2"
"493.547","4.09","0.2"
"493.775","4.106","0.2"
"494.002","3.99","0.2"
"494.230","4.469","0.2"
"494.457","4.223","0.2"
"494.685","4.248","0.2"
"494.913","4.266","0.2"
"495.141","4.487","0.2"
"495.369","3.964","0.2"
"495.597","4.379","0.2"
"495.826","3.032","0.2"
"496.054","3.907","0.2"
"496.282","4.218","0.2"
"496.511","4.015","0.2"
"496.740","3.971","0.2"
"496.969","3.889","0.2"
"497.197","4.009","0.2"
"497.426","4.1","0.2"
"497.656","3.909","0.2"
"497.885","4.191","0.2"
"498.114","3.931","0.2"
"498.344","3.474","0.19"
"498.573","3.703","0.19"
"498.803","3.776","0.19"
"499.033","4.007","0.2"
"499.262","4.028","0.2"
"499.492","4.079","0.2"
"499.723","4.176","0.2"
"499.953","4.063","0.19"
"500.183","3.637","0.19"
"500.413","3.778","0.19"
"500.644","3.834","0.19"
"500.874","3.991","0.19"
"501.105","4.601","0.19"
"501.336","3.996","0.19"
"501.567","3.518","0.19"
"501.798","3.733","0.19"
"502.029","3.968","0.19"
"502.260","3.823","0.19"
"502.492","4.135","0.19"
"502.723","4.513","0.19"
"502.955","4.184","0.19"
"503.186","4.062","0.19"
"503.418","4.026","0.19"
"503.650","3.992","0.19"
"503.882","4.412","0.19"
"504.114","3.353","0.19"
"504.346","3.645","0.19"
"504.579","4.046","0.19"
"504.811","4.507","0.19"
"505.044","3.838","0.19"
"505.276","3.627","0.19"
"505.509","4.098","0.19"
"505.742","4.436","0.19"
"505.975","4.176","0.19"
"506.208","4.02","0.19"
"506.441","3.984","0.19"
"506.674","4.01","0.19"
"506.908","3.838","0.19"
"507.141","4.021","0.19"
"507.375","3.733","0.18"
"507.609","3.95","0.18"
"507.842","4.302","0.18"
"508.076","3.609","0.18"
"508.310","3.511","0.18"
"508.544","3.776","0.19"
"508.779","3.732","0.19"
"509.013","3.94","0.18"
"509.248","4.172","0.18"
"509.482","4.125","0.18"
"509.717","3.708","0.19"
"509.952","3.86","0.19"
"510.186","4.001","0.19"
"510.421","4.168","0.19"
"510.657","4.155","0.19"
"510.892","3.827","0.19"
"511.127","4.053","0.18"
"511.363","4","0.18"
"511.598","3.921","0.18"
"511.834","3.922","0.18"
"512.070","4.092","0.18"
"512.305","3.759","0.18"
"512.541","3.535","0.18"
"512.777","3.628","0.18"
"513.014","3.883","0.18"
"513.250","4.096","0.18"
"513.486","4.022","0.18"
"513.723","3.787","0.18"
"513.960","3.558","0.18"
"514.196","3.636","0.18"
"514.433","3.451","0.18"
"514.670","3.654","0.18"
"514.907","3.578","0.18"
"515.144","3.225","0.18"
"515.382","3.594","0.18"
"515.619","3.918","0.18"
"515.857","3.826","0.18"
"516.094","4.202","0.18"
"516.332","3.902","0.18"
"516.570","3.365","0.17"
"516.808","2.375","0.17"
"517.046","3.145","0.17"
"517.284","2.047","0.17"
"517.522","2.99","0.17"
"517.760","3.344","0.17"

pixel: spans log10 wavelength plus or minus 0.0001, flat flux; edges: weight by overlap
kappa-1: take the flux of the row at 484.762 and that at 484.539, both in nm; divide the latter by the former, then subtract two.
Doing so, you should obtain -0.94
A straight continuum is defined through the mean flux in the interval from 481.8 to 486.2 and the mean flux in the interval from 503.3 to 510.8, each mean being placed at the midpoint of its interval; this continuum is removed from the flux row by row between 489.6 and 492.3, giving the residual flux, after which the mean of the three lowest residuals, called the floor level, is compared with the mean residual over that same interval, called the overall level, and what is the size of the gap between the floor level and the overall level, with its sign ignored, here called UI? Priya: 0.50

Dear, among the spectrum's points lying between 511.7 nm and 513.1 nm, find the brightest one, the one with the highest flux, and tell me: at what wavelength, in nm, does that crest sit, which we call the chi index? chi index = 512.070 nm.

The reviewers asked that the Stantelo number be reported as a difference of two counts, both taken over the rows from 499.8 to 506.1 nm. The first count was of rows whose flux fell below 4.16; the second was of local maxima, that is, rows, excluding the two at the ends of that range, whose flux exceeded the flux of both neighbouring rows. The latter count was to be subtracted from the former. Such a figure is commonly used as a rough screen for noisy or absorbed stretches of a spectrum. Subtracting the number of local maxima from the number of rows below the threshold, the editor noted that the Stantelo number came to 14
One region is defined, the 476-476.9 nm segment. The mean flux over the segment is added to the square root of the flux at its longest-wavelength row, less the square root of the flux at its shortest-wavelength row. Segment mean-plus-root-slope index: 4.04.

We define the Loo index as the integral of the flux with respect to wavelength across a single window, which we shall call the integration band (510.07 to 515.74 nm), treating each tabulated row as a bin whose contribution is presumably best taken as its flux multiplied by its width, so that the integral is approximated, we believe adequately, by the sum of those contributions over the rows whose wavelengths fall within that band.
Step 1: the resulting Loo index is 21.6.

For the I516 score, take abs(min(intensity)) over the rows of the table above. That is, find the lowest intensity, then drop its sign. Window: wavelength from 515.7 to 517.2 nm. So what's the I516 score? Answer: 2.4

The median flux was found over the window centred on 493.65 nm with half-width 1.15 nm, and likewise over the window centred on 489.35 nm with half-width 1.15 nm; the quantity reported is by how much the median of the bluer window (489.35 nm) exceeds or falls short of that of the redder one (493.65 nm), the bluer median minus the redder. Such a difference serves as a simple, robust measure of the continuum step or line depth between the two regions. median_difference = 0.1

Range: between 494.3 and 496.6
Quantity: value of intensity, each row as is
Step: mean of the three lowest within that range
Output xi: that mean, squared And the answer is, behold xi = 13.2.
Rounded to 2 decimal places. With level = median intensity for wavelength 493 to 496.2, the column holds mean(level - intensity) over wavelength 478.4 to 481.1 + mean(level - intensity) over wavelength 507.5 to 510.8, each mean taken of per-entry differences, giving 0.51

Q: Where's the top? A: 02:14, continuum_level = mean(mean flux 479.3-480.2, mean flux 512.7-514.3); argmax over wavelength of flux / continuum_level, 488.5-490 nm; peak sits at 489.699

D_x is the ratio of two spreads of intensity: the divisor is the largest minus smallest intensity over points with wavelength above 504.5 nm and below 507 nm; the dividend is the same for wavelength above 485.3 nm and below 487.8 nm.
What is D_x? 1.3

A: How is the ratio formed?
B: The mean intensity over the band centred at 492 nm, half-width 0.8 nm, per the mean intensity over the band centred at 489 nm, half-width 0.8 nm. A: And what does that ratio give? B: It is 0.934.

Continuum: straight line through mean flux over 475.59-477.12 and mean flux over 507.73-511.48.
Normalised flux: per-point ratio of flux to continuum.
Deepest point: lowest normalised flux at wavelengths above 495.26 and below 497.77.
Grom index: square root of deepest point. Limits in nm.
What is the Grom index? 0.87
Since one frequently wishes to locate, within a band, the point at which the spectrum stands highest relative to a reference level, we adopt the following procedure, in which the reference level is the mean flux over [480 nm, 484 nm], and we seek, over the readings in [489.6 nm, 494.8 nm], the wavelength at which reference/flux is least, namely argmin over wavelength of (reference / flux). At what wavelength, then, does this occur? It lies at 489.699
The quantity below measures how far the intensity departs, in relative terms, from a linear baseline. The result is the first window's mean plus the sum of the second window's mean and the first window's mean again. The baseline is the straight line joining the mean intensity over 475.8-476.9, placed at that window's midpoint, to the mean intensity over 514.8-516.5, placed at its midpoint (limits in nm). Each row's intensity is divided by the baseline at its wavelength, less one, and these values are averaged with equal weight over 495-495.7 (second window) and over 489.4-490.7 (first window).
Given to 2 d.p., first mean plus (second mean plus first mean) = 0.26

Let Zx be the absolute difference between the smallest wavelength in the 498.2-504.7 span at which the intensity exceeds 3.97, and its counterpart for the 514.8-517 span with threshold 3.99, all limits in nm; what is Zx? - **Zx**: 17.06 nm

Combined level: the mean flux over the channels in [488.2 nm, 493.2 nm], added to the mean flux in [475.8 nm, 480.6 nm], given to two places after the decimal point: 8.15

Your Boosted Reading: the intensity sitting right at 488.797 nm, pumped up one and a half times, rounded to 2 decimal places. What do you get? 6.21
